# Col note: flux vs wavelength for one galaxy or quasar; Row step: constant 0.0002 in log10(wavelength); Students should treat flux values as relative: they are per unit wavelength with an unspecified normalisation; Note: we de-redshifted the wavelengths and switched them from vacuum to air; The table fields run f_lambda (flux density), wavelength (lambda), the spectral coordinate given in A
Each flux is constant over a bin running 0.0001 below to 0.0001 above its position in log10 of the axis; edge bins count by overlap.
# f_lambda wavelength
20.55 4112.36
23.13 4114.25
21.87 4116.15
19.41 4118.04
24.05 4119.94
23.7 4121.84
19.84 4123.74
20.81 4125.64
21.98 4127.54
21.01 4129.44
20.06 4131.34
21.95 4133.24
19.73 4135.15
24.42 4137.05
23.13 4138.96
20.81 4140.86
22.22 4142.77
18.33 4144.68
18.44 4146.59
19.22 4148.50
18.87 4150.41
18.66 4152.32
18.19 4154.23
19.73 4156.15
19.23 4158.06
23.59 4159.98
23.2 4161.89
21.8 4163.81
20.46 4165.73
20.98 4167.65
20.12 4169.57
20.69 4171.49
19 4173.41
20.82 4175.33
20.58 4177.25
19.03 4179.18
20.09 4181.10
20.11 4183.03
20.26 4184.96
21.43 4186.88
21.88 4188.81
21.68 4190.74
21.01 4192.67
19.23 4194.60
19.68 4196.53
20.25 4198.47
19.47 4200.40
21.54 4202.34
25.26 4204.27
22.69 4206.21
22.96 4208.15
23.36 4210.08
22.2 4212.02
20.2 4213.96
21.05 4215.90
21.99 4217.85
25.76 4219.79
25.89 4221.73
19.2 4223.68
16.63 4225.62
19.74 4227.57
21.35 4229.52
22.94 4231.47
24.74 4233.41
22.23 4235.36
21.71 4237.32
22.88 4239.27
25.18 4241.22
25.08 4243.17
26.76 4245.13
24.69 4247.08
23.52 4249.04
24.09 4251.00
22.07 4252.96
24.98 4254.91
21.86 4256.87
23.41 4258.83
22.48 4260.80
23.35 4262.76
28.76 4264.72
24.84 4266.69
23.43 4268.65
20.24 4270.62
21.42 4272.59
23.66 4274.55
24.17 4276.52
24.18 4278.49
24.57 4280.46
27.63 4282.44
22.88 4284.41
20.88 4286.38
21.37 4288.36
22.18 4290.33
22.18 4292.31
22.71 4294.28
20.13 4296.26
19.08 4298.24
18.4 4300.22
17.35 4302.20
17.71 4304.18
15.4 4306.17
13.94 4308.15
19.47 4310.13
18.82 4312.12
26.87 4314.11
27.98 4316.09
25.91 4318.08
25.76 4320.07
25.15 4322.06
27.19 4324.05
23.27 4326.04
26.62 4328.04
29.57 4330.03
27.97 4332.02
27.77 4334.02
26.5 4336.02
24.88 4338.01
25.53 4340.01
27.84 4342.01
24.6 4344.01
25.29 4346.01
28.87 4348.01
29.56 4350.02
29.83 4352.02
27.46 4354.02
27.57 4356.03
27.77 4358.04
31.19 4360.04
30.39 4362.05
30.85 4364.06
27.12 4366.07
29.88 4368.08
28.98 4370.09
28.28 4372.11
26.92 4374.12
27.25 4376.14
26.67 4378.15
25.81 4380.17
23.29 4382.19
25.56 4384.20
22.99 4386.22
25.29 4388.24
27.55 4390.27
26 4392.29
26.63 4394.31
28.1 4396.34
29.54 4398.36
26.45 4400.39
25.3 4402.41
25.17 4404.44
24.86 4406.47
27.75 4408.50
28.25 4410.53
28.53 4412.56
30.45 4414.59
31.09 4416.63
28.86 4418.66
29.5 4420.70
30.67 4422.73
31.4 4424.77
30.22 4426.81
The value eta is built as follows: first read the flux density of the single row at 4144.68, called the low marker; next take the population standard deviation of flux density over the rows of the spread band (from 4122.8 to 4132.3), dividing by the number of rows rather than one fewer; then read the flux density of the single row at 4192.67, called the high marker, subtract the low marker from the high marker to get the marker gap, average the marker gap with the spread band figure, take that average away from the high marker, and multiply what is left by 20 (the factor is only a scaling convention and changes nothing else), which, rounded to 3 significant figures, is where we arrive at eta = 386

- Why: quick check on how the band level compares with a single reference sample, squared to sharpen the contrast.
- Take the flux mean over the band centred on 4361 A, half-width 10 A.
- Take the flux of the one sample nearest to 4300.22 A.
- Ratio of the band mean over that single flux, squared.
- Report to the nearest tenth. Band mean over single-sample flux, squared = 2.5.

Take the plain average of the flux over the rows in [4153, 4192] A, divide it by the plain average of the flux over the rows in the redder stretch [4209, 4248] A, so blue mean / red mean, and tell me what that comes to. 0.91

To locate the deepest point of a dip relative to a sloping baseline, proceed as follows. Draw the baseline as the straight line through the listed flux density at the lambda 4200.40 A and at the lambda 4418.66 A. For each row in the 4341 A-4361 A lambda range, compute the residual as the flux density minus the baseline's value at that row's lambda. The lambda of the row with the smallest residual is 4344.01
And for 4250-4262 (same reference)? 4256.87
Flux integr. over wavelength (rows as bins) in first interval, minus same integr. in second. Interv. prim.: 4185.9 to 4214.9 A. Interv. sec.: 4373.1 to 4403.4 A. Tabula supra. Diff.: -170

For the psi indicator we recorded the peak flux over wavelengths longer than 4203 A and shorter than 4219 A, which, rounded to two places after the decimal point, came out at 25.26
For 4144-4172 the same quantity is 23.59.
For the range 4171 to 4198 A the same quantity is 21.88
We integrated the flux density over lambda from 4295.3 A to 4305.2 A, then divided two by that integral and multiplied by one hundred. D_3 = 1.1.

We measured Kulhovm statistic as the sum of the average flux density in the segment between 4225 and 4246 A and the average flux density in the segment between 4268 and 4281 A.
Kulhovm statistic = 46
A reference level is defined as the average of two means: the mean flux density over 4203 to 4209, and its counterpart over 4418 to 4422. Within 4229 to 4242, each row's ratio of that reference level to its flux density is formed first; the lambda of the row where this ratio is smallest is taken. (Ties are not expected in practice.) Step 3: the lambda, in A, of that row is 4241.22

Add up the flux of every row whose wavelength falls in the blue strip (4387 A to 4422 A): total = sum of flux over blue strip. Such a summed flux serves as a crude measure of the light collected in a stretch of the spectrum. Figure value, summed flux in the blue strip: 469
